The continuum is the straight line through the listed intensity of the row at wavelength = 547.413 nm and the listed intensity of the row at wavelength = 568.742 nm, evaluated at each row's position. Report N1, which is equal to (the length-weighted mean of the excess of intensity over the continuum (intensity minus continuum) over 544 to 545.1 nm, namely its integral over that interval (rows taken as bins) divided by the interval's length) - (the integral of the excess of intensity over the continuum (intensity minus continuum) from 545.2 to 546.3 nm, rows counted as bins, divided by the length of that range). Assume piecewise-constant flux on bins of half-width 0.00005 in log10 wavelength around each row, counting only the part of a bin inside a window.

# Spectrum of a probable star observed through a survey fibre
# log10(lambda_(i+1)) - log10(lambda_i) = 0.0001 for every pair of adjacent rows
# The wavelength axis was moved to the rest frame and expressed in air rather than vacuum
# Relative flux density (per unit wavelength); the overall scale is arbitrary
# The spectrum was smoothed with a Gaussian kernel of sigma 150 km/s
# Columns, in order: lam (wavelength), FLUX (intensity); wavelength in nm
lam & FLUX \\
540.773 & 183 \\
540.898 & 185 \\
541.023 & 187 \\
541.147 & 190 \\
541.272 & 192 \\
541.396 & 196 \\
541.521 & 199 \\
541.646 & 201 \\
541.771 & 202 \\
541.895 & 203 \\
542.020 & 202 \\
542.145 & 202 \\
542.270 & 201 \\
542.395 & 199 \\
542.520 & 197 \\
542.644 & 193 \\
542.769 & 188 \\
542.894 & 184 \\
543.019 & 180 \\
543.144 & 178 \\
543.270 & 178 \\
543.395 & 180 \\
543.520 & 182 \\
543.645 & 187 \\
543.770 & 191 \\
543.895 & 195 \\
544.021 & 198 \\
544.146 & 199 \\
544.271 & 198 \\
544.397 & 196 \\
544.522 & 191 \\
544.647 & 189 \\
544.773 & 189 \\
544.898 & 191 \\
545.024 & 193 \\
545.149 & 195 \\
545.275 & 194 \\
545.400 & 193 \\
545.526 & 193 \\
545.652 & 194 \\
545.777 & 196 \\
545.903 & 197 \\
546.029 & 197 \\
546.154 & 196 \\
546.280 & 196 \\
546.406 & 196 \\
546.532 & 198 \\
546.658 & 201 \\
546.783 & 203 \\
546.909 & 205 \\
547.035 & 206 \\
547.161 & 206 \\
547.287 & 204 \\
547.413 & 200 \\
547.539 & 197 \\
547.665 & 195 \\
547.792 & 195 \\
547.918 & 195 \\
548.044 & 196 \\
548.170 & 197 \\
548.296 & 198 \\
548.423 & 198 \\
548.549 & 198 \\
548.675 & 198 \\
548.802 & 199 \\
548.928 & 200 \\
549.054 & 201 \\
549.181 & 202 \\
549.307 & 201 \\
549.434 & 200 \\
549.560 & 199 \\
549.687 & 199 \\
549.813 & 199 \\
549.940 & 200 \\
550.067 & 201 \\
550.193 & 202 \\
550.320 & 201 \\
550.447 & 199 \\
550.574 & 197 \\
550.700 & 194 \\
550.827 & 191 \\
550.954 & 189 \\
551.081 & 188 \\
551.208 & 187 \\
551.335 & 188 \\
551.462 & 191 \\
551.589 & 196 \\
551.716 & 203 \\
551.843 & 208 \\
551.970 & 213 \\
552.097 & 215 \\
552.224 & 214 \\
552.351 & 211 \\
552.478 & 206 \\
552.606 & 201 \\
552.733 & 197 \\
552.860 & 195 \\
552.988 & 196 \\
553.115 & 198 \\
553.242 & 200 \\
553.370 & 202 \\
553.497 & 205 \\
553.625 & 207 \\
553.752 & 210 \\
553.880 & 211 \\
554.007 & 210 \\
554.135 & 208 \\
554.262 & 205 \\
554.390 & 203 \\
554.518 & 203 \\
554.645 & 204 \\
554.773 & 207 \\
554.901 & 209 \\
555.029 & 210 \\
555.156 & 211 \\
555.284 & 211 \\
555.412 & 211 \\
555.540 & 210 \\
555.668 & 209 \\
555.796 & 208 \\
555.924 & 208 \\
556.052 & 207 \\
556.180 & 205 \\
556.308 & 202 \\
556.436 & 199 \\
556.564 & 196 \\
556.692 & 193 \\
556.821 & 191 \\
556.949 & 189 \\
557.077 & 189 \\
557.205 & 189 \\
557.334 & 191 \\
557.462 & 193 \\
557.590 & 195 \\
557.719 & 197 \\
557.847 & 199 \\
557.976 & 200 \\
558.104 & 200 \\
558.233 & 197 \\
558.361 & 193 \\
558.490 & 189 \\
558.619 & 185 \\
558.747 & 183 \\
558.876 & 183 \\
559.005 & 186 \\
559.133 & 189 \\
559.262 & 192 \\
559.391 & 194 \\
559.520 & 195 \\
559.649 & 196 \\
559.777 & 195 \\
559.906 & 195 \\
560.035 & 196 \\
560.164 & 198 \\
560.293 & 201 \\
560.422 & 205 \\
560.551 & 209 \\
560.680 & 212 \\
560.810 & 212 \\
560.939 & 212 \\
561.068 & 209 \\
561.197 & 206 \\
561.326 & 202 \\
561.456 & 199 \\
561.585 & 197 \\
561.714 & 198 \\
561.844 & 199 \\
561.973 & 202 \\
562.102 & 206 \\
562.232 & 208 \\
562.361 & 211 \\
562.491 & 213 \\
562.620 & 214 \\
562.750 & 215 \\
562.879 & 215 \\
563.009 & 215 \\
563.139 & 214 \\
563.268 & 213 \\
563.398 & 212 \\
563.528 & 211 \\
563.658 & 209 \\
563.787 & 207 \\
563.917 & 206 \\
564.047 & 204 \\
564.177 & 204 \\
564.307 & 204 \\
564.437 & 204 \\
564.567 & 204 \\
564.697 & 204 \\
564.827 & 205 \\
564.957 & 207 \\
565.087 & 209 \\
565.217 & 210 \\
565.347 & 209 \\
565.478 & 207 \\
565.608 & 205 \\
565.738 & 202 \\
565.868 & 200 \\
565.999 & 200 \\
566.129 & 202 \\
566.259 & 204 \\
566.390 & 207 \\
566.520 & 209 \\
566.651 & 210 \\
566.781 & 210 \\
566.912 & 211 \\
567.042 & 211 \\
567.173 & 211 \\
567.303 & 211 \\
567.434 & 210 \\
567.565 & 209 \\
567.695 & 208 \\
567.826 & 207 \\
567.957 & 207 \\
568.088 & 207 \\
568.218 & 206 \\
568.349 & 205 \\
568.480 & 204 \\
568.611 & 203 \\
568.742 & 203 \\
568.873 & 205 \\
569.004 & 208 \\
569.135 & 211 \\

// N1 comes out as -1.3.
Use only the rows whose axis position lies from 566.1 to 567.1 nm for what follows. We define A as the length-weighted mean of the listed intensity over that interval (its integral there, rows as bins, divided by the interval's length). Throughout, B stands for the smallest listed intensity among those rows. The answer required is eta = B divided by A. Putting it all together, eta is 0.970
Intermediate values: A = 208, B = 202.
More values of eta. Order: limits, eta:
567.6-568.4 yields 0.991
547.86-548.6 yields 0.990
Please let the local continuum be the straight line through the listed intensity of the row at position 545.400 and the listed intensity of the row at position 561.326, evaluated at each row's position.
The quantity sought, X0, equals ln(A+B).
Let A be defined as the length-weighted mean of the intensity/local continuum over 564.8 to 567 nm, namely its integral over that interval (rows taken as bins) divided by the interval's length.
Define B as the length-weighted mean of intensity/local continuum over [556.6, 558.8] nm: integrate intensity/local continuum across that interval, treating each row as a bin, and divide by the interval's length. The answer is 0.679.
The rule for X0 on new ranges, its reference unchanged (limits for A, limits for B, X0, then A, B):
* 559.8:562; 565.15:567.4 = 0.701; 1.01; 1.011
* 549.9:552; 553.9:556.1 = 0.718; 1.00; 1.048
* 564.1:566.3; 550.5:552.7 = 0.702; 1.00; 1.015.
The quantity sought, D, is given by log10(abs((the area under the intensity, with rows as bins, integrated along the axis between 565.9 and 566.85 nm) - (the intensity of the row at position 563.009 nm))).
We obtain 1.29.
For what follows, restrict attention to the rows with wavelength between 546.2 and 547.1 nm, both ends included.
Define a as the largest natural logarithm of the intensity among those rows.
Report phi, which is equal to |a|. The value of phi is 5.33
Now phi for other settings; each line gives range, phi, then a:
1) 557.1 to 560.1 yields 5.30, 5.30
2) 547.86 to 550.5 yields 5.31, 5.31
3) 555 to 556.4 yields 5.35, 5.35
